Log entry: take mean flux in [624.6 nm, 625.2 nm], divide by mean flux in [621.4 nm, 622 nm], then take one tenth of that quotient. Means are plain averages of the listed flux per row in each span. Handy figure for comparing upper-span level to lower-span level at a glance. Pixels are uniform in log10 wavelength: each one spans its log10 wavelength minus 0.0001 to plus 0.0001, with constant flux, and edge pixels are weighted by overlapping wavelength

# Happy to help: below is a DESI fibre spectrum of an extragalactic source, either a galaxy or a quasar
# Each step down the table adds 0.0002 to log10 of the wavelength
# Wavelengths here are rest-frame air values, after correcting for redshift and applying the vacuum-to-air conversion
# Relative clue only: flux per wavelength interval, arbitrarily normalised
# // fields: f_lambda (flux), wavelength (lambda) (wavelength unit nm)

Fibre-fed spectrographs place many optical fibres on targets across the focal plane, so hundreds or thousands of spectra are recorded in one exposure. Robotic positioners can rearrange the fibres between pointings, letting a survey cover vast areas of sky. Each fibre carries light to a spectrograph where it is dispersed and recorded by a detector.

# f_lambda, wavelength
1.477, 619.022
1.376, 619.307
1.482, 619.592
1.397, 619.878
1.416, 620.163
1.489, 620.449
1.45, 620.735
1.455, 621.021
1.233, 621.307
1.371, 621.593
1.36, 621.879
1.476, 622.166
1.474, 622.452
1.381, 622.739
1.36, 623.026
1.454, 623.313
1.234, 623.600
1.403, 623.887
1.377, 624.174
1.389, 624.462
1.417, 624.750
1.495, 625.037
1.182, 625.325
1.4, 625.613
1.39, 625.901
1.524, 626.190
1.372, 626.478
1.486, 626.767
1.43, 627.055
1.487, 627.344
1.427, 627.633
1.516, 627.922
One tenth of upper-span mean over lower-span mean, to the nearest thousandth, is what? 0.107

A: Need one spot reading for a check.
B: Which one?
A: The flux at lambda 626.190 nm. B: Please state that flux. 1.524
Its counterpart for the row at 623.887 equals 1.403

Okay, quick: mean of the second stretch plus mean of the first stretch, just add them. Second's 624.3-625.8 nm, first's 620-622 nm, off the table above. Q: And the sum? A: 2.77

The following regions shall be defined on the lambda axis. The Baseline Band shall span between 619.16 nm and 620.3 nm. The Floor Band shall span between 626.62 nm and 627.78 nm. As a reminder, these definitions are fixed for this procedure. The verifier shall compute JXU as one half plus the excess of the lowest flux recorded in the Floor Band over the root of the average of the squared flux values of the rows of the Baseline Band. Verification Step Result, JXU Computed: 0.509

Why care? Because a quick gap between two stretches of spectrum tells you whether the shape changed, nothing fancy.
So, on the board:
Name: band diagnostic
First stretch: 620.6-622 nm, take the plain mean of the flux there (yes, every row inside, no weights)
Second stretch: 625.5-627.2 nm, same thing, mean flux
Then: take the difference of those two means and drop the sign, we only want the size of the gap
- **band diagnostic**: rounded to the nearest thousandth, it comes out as 0.060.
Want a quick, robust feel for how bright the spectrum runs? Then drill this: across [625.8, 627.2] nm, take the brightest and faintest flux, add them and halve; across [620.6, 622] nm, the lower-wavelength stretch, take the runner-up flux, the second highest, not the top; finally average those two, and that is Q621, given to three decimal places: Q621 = 1.449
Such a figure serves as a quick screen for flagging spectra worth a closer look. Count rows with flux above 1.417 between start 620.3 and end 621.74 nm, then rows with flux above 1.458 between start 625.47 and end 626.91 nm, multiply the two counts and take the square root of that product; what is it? 2.4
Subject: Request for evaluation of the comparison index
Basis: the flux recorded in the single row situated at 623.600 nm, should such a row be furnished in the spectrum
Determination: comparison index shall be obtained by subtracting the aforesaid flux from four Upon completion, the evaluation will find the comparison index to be 2.77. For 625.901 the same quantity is 2.61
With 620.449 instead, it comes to 2.51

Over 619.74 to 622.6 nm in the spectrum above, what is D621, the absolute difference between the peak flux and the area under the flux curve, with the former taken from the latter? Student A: 2.55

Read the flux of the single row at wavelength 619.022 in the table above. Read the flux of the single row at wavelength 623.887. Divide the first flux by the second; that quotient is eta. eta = 1.05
